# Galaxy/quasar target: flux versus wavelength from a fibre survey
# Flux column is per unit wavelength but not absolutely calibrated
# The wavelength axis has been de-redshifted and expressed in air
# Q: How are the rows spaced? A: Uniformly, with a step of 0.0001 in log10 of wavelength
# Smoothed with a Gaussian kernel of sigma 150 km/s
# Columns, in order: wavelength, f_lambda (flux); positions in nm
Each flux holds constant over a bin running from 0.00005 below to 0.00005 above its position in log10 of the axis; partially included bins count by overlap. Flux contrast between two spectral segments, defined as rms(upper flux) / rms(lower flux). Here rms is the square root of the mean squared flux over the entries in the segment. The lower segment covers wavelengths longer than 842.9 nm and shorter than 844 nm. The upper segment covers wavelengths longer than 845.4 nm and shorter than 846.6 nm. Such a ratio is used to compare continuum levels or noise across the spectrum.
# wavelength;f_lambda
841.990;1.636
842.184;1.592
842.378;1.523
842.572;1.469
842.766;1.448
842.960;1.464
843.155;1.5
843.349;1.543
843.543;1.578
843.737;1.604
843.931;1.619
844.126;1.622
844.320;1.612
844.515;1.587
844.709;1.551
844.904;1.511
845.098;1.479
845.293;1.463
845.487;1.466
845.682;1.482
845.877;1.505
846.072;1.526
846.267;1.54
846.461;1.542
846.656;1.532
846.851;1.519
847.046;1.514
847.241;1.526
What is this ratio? 0.97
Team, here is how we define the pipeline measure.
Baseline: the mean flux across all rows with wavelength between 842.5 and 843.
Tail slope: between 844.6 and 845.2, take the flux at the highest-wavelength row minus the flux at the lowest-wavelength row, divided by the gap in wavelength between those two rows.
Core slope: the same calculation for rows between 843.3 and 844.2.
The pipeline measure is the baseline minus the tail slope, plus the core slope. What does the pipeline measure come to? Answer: 1.75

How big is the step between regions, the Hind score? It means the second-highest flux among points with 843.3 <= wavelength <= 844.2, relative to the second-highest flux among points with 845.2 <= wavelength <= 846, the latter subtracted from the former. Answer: 0.14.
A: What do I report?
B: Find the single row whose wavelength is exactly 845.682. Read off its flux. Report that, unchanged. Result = 1.482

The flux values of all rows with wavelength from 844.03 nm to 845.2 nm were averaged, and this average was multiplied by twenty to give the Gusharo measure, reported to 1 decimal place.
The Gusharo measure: 31.2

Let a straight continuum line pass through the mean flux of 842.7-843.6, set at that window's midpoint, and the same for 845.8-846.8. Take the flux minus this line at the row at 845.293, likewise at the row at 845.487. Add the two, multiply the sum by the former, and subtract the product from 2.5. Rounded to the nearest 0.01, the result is 2.49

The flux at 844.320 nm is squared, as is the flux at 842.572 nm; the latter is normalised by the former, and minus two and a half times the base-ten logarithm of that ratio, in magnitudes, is 0.20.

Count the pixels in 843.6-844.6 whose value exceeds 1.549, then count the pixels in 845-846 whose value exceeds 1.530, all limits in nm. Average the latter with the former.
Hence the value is 2.5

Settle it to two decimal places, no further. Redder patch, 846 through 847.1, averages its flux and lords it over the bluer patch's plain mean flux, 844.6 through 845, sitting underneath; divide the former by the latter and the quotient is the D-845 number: 1.00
